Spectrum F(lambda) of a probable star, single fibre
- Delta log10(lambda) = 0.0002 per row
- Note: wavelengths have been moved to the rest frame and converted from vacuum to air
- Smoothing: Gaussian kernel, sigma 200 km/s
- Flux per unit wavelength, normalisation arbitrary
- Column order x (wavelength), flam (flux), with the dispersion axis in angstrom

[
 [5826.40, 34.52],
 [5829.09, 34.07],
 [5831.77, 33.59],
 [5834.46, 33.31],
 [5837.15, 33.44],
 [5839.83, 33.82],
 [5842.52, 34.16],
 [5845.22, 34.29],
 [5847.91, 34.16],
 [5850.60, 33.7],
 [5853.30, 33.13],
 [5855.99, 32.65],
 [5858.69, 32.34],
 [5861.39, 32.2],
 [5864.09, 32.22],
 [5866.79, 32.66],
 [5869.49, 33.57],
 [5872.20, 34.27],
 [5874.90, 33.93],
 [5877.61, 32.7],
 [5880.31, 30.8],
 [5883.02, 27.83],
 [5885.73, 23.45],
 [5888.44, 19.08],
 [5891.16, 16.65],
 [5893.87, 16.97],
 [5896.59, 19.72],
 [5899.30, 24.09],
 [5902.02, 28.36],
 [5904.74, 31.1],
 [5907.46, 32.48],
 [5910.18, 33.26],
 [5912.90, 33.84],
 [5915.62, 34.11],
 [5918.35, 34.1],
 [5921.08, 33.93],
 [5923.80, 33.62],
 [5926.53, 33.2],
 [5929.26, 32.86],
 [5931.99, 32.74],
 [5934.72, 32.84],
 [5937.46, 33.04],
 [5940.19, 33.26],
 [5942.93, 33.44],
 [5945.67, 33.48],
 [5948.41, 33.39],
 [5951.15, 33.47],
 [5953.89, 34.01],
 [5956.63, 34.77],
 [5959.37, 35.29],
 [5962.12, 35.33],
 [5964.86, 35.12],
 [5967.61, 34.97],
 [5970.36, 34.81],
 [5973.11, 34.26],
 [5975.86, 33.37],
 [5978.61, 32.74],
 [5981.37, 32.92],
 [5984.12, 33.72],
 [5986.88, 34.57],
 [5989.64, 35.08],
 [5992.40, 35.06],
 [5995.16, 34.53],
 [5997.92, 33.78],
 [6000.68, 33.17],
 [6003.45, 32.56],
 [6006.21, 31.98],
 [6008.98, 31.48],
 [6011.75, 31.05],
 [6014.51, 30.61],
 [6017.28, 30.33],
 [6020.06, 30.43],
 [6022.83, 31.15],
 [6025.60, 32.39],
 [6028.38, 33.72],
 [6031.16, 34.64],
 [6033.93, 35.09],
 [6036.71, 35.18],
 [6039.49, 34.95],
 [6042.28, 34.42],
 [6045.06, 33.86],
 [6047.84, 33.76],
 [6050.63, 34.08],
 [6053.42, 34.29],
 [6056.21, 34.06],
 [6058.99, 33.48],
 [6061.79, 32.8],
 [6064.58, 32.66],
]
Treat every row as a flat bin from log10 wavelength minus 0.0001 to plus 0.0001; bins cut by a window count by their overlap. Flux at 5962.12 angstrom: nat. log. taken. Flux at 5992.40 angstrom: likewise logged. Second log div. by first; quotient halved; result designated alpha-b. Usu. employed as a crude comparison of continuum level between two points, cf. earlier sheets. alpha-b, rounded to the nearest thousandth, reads 0.499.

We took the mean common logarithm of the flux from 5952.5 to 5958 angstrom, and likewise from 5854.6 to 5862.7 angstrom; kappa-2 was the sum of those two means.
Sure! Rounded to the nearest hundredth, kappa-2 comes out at 3.05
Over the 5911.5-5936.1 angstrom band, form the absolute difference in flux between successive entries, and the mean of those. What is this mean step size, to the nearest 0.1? 0.2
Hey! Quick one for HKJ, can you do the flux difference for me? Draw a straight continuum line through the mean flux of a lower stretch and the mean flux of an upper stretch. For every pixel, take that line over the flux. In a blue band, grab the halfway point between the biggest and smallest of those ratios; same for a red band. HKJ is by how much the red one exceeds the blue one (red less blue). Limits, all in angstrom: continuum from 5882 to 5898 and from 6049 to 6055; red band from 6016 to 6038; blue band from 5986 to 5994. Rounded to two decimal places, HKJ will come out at 0.15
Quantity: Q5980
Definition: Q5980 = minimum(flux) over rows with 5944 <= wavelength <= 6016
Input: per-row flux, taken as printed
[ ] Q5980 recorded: 30.61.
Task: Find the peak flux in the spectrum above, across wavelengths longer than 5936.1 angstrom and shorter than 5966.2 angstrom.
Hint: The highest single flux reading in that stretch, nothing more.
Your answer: 35.33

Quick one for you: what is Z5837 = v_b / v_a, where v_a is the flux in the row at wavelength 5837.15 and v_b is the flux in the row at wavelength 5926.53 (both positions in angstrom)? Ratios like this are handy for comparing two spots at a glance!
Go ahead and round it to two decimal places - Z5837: 0.99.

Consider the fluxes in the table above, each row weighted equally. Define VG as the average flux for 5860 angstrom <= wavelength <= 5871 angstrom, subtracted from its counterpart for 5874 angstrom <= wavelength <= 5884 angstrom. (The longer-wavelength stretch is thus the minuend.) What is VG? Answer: -1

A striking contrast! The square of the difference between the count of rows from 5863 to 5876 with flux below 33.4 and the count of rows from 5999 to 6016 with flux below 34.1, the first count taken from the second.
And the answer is 16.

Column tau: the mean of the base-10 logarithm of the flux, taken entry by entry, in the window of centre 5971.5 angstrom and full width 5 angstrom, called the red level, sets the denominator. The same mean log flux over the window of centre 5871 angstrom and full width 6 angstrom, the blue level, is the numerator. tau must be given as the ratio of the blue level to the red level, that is 0.995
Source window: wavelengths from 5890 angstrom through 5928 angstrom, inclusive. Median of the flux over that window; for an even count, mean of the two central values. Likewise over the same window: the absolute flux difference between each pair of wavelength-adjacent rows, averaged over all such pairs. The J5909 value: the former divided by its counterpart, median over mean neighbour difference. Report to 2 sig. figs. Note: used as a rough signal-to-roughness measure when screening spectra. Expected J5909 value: 23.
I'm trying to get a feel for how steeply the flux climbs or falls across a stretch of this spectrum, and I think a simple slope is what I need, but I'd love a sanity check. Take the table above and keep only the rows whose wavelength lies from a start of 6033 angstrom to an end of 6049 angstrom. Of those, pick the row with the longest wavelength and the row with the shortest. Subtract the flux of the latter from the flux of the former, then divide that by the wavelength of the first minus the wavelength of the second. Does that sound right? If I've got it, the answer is -0.10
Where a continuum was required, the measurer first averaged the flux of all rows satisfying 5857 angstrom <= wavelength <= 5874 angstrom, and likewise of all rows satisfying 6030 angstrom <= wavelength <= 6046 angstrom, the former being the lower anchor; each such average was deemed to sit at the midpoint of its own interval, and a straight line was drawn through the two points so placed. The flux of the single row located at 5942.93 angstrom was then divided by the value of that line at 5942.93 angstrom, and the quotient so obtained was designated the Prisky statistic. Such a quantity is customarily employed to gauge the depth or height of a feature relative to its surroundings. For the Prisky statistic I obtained 0.99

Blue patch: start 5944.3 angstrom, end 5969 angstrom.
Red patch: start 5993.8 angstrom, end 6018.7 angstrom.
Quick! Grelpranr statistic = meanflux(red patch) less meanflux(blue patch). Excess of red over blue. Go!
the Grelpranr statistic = -2.3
